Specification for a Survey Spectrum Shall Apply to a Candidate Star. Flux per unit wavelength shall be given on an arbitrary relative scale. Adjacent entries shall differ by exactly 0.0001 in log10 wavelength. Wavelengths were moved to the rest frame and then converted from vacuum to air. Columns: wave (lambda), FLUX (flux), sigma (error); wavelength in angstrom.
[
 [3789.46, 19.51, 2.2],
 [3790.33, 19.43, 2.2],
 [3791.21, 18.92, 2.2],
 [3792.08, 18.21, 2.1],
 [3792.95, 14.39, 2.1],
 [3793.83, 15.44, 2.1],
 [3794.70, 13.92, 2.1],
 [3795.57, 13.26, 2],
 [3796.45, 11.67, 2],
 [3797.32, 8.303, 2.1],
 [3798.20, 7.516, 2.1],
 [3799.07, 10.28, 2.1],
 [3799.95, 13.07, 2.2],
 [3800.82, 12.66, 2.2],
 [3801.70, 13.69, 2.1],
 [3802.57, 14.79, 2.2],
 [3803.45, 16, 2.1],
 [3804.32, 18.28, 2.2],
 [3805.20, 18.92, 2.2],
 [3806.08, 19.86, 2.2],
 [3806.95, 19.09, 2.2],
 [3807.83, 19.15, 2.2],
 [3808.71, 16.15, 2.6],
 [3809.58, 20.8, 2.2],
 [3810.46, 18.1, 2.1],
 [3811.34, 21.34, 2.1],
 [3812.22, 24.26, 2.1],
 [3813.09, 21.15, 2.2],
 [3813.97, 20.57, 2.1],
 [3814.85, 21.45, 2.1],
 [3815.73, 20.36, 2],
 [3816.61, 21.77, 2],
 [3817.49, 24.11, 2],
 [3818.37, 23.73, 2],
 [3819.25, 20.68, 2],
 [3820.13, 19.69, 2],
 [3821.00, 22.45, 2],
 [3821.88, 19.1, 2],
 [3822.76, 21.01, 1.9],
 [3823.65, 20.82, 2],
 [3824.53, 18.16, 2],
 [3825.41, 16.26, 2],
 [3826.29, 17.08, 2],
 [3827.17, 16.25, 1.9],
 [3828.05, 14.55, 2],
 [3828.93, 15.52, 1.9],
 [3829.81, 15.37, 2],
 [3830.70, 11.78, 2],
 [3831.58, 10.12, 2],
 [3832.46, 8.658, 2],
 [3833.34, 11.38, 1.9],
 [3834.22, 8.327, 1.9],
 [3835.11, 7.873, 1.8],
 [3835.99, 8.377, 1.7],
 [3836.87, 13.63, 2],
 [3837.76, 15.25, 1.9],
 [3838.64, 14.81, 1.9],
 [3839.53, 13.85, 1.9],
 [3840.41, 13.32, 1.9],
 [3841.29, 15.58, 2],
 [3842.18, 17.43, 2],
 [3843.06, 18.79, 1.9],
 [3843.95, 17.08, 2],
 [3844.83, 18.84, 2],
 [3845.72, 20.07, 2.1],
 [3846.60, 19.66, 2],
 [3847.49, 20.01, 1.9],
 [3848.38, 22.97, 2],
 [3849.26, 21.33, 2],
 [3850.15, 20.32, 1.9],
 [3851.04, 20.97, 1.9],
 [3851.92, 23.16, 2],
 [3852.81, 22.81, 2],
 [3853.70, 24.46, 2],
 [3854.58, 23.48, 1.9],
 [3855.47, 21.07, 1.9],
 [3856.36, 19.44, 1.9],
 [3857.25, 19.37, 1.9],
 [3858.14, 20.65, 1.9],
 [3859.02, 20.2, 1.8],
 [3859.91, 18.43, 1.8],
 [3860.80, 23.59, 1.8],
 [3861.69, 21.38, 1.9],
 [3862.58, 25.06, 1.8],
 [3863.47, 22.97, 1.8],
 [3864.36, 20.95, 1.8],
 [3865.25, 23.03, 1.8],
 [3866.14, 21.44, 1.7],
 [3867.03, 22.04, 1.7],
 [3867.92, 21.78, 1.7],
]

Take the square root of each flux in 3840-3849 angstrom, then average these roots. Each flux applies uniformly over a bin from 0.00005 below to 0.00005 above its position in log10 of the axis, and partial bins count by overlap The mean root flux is 4.3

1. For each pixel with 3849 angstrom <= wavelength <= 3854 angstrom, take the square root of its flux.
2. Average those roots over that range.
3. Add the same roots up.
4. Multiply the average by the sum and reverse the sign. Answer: -133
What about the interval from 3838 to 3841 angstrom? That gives -42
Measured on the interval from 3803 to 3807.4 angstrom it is -92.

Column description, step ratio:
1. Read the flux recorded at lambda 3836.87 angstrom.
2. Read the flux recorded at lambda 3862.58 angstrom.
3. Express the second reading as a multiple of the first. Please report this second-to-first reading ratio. 1.8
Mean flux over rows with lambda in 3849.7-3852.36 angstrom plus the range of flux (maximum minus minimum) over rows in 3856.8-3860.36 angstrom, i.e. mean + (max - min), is 23.7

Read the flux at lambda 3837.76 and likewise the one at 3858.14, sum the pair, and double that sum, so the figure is 72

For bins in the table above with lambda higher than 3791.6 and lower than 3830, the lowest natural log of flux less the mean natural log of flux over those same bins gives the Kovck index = -0.81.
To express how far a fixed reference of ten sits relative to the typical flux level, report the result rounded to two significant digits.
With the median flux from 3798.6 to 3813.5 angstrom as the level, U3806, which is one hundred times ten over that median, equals 55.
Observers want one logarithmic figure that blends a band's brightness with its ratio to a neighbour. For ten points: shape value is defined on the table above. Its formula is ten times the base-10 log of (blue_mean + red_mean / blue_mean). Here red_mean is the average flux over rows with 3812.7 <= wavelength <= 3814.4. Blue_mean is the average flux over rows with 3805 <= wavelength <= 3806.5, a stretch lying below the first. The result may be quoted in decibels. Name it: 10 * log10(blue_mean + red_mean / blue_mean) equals 13.1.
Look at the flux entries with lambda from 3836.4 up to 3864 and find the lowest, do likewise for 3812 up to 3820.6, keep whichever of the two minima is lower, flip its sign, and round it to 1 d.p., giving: -13.3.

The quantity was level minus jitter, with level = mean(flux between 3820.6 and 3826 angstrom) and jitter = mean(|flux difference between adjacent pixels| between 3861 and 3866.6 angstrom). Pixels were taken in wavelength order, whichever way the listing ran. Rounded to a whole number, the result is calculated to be 17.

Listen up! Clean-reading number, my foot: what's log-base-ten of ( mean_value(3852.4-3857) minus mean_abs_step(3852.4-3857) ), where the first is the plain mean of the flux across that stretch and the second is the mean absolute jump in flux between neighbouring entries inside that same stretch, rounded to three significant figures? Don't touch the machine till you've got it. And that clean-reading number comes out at 1.31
